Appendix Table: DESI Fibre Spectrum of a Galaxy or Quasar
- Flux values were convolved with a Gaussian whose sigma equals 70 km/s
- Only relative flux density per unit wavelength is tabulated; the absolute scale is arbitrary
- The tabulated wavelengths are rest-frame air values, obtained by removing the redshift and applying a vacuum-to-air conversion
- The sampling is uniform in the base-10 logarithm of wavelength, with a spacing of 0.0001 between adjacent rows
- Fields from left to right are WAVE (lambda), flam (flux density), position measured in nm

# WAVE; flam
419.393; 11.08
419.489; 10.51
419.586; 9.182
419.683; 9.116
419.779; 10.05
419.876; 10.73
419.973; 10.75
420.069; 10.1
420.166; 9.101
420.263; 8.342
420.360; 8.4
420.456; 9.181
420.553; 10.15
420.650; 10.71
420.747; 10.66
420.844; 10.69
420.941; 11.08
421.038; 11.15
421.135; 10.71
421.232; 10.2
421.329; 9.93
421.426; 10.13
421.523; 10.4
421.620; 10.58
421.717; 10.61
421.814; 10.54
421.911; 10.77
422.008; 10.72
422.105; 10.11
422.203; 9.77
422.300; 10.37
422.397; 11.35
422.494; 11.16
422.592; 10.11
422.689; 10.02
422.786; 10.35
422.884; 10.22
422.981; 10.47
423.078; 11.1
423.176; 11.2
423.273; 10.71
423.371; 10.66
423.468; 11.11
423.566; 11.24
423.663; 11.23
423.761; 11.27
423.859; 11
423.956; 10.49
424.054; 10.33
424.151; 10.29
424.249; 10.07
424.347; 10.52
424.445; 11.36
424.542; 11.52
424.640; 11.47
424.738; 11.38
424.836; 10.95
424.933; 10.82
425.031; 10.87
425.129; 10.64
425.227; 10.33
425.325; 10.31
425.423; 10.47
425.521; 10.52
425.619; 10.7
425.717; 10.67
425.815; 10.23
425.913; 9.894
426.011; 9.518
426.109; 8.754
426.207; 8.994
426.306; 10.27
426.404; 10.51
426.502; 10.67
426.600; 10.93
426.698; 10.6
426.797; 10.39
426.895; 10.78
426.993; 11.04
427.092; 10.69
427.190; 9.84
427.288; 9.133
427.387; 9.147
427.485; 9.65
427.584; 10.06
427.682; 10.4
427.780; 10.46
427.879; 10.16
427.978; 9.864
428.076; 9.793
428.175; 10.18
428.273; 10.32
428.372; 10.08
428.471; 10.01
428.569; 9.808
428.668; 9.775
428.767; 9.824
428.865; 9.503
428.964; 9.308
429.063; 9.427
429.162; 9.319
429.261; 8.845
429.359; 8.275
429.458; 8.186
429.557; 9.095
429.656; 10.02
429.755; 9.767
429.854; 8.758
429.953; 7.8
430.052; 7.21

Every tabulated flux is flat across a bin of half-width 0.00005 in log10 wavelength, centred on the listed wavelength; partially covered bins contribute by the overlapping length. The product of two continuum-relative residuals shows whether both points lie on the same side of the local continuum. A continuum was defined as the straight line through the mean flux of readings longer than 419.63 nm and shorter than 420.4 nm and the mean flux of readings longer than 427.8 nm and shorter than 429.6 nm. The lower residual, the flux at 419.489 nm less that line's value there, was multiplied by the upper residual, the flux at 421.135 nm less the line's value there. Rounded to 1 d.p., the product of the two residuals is 1.1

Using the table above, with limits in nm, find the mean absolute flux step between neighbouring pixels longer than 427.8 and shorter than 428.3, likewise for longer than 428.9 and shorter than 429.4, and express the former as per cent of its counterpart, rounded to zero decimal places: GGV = 70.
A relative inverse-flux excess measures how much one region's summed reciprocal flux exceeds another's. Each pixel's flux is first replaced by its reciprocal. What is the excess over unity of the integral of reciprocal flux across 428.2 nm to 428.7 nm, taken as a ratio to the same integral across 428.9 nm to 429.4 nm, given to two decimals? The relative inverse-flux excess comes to -0.10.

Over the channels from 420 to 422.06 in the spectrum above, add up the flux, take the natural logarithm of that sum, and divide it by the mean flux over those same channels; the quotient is 0.526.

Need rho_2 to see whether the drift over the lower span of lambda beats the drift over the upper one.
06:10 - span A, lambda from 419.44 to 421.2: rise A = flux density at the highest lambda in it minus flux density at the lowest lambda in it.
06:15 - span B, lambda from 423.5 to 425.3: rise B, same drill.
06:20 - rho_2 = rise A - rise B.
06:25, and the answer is 1.1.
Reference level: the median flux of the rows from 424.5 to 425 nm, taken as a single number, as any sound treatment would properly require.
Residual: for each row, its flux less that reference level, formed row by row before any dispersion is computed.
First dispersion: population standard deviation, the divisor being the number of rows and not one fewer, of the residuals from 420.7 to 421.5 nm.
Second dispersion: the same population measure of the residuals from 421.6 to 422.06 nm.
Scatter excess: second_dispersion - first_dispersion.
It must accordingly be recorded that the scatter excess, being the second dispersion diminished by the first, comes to -0.33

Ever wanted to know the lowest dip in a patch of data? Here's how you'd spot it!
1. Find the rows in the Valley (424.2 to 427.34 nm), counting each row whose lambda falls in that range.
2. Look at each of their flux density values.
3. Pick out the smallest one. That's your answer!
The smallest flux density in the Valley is 8.754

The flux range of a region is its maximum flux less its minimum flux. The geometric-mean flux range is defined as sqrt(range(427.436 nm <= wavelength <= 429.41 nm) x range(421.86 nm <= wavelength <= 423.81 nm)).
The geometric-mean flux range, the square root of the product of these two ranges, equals 1.86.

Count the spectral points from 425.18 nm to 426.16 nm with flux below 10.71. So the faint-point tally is 10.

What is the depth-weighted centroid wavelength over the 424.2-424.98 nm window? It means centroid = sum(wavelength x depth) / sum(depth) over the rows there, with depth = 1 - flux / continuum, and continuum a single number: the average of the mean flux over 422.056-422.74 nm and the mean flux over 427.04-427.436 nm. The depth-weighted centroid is 424.64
